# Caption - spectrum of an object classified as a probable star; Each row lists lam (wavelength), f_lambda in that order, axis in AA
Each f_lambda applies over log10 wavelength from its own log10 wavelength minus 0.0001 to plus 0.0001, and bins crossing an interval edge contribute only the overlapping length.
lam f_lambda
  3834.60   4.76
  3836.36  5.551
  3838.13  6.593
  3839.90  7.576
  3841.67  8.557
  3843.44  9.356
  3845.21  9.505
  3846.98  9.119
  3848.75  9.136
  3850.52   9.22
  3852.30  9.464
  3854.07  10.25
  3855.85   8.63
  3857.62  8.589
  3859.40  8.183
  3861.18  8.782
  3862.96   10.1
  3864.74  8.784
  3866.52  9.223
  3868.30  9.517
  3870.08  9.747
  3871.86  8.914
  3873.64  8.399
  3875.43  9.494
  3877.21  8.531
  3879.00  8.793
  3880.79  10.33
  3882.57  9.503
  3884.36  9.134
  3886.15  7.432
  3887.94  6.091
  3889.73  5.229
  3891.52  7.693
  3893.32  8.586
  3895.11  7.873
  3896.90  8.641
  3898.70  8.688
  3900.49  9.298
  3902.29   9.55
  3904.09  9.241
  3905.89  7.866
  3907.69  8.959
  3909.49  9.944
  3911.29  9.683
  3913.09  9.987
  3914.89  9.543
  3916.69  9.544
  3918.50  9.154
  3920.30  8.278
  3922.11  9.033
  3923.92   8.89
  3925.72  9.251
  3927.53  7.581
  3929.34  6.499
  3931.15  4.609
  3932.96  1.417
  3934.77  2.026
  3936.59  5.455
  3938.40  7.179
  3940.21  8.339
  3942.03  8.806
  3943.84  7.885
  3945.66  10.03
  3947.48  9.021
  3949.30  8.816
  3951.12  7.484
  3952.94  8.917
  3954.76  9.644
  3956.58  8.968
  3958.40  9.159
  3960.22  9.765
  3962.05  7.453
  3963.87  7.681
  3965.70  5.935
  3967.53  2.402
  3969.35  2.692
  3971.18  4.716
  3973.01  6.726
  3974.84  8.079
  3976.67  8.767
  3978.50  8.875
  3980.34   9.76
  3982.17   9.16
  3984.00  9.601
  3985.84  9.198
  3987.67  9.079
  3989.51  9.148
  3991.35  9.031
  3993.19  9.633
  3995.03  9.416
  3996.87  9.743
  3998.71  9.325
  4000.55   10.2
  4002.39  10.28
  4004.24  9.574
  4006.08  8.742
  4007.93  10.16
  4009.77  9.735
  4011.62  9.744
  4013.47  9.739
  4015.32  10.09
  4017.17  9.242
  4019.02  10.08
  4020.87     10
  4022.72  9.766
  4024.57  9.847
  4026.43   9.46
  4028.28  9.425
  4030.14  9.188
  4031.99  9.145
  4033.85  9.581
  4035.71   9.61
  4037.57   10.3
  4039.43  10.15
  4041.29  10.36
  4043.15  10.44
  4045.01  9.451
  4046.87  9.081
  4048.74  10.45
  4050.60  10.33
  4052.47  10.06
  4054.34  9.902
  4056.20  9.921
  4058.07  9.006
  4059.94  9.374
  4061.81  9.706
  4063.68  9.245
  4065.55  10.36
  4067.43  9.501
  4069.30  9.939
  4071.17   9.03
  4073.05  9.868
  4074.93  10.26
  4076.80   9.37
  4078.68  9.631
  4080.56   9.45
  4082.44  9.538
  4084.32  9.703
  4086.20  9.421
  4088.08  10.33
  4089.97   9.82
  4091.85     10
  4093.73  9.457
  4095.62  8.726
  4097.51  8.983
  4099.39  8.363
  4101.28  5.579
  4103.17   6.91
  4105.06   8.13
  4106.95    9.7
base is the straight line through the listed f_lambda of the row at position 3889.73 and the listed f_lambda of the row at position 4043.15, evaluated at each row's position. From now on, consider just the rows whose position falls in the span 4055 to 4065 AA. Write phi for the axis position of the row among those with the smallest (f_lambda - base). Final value 4058.07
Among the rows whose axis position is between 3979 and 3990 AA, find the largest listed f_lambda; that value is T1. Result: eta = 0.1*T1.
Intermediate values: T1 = 9.76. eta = 0.98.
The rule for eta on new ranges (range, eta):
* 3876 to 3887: 1.03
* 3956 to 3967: 0.98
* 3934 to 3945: 0.88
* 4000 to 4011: 1.03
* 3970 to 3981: 0.98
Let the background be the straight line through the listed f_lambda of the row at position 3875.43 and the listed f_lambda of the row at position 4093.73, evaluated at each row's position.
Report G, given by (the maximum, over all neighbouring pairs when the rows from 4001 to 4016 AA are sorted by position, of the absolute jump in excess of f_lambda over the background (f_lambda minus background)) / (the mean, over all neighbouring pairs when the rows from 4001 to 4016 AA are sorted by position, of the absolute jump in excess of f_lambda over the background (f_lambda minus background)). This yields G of 2.65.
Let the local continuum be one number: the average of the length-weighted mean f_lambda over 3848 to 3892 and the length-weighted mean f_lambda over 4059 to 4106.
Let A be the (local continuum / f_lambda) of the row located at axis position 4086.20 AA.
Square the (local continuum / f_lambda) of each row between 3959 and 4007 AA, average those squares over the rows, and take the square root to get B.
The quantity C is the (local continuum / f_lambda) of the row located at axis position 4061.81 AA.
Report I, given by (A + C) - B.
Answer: 0.45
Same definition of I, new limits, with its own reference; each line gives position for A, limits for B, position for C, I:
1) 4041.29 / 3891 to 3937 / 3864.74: 0.03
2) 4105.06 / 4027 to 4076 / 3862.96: 1.07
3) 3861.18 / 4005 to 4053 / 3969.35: 3.44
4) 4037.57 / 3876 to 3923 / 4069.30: 0.71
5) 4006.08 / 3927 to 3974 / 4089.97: -0.20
